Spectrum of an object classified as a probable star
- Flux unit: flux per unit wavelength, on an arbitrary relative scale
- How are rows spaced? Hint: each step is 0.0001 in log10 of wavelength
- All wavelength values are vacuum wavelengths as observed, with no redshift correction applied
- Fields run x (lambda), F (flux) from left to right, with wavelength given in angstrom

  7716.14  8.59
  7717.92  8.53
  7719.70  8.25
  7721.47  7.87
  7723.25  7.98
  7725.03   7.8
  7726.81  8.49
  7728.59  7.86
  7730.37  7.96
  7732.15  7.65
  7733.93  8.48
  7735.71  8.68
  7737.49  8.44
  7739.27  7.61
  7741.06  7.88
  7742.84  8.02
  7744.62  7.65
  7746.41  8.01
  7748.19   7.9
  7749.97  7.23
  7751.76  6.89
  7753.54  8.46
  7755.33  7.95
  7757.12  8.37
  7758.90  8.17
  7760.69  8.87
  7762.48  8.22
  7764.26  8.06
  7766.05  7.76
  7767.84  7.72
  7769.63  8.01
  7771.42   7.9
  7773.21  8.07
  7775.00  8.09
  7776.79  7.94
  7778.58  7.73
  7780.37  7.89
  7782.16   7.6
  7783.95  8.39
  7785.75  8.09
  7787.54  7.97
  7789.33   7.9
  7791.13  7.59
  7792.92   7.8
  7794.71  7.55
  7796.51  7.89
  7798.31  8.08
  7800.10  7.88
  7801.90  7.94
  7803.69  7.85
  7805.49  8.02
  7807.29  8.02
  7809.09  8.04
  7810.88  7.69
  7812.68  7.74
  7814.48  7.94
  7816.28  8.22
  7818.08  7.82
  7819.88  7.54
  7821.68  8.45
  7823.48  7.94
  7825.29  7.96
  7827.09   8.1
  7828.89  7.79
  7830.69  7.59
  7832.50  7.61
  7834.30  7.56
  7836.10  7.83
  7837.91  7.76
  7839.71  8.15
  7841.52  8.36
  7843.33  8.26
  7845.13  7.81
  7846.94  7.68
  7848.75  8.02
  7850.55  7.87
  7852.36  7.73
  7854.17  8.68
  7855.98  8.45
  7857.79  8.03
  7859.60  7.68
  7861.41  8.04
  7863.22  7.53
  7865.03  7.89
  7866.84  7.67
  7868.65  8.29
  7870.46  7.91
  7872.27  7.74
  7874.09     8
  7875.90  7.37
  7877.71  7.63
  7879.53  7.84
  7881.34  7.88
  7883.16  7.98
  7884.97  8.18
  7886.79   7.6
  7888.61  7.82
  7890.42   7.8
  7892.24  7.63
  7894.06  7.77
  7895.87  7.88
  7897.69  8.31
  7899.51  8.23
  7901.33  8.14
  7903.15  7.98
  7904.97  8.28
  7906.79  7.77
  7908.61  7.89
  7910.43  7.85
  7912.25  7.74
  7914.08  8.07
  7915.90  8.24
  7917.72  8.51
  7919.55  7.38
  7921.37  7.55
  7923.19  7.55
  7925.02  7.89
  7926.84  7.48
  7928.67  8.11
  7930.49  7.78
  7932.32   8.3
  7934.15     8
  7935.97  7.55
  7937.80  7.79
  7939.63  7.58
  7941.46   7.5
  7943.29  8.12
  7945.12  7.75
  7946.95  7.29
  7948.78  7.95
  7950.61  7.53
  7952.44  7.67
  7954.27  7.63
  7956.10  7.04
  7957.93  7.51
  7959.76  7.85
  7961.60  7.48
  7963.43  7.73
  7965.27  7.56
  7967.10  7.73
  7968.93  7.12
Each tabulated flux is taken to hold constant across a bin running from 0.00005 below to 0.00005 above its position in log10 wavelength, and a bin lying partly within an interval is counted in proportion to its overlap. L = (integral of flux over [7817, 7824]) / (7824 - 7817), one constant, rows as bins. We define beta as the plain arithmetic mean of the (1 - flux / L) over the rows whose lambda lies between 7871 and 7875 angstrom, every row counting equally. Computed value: 0.010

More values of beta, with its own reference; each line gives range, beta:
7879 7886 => -0.003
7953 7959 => 0.070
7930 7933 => -0.012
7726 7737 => -0.030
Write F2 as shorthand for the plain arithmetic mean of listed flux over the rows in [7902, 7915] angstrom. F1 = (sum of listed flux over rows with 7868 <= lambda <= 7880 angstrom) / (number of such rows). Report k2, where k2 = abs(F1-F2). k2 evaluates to 0.11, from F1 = 7.83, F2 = 7.94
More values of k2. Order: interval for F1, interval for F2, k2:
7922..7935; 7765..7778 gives 0.05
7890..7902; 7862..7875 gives 0.10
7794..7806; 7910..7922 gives 0.02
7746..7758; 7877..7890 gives 0.02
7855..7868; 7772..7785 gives 0.06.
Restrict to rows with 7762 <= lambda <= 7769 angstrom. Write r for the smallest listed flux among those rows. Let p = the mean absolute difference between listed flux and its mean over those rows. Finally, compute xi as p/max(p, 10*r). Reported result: 0.0026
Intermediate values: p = 0.20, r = 7.72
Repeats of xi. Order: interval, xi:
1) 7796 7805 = 0.0008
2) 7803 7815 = 0.0016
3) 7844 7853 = 0.0013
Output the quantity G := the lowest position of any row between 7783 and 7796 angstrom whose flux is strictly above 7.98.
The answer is 7783.95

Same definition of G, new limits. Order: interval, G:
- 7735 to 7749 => 7735.71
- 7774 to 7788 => 7775.00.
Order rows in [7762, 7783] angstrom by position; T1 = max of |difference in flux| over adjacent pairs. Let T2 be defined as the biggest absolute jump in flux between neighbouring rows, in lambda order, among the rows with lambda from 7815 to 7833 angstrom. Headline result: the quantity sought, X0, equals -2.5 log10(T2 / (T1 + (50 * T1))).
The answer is 3.1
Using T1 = 0.3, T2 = 0.9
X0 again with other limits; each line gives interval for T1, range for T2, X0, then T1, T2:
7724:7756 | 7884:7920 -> 4.6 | 1.6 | 1.1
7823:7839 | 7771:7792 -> 3.3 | 0.3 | 0.8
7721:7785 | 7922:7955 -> 5.2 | 1.6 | 0.7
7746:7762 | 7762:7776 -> 6.1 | 1.6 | 0.3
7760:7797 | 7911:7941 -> 3.9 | 0.8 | 1.1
